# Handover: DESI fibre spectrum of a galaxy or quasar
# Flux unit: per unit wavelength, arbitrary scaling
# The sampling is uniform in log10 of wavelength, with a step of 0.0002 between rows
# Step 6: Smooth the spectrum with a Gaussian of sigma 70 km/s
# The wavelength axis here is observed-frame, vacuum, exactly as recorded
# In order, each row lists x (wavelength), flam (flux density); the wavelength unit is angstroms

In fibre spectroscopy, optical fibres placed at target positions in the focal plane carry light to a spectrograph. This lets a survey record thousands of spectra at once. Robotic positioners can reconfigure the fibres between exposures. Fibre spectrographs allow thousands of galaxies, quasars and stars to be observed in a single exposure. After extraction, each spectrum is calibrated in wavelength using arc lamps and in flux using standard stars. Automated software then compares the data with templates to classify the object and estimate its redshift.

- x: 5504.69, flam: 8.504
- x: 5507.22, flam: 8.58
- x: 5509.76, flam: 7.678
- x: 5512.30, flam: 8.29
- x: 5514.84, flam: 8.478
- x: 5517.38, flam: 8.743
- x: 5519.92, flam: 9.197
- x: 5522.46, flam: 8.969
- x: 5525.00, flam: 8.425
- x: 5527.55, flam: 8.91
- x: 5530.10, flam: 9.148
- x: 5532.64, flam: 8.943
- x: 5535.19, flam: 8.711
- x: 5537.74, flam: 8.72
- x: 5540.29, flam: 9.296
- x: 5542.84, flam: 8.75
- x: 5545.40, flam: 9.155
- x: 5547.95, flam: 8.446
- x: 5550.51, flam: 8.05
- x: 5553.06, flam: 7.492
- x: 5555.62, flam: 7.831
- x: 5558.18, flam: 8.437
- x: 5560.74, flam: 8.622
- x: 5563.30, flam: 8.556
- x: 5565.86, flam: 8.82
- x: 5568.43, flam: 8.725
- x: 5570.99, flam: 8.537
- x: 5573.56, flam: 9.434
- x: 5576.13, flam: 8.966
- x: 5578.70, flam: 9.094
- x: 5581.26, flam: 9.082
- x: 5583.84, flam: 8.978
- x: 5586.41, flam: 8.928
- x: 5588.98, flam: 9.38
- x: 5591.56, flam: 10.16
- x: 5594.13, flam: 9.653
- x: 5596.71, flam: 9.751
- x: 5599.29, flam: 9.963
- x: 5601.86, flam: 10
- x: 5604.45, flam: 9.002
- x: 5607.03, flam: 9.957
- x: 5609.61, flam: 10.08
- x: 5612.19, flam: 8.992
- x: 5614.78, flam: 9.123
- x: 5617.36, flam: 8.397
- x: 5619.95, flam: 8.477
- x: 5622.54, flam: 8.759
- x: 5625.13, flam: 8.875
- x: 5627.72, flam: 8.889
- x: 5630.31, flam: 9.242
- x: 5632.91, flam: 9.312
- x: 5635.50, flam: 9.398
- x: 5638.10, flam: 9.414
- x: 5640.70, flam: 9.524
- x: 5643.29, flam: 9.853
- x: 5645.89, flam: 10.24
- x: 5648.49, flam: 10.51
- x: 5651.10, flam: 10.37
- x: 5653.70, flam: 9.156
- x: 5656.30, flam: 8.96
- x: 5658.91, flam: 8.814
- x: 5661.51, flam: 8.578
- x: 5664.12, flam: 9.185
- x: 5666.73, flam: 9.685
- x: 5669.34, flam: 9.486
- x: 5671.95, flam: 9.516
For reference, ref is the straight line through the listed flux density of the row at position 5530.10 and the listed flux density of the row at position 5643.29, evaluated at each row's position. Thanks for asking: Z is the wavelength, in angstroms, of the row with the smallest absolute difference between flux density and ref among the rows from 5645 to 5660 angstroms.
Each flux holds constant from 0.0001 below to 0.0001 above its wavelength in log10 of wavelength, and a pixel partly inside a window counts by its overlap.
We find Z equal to 5645.89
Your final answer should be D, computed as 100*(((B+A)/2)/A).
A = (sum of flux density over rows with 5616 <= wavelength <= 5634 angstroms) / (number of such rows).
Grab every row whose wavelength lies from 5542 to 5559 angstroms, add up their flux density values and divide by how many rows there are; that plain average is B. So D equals 97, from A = 8.9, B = 8.31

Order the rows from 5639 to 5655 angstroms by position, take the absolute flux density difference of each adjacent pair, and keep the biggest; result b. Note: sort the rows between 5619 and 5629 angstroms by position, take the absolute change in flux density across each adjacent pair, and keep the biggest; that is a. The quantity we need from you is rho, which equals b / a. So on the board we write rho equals 4.30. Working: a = 0.3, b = 1.2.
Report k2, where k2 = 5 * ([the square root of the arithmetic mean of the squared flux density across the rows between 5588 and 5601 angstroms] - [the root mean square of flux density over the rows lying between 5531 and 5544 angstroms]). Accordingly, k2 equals 4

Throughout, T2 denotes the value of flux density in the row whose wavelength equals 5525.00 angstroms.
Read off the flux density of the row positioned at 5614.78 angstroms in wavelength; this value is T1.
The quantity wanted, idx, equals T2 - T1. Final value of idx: -0.70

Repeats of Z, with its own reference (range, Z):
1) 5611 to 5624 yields 5614.78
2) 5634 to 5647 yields 5643.29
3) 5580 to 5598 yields 5594.13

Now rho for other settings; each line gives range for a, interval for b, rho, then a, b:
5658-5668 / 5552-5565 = 1.00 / 0.6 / 0.6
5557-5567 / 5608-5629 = 4.12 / 0.3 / 1.1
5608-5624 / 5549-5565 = 0.56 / 1.1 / 0.6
